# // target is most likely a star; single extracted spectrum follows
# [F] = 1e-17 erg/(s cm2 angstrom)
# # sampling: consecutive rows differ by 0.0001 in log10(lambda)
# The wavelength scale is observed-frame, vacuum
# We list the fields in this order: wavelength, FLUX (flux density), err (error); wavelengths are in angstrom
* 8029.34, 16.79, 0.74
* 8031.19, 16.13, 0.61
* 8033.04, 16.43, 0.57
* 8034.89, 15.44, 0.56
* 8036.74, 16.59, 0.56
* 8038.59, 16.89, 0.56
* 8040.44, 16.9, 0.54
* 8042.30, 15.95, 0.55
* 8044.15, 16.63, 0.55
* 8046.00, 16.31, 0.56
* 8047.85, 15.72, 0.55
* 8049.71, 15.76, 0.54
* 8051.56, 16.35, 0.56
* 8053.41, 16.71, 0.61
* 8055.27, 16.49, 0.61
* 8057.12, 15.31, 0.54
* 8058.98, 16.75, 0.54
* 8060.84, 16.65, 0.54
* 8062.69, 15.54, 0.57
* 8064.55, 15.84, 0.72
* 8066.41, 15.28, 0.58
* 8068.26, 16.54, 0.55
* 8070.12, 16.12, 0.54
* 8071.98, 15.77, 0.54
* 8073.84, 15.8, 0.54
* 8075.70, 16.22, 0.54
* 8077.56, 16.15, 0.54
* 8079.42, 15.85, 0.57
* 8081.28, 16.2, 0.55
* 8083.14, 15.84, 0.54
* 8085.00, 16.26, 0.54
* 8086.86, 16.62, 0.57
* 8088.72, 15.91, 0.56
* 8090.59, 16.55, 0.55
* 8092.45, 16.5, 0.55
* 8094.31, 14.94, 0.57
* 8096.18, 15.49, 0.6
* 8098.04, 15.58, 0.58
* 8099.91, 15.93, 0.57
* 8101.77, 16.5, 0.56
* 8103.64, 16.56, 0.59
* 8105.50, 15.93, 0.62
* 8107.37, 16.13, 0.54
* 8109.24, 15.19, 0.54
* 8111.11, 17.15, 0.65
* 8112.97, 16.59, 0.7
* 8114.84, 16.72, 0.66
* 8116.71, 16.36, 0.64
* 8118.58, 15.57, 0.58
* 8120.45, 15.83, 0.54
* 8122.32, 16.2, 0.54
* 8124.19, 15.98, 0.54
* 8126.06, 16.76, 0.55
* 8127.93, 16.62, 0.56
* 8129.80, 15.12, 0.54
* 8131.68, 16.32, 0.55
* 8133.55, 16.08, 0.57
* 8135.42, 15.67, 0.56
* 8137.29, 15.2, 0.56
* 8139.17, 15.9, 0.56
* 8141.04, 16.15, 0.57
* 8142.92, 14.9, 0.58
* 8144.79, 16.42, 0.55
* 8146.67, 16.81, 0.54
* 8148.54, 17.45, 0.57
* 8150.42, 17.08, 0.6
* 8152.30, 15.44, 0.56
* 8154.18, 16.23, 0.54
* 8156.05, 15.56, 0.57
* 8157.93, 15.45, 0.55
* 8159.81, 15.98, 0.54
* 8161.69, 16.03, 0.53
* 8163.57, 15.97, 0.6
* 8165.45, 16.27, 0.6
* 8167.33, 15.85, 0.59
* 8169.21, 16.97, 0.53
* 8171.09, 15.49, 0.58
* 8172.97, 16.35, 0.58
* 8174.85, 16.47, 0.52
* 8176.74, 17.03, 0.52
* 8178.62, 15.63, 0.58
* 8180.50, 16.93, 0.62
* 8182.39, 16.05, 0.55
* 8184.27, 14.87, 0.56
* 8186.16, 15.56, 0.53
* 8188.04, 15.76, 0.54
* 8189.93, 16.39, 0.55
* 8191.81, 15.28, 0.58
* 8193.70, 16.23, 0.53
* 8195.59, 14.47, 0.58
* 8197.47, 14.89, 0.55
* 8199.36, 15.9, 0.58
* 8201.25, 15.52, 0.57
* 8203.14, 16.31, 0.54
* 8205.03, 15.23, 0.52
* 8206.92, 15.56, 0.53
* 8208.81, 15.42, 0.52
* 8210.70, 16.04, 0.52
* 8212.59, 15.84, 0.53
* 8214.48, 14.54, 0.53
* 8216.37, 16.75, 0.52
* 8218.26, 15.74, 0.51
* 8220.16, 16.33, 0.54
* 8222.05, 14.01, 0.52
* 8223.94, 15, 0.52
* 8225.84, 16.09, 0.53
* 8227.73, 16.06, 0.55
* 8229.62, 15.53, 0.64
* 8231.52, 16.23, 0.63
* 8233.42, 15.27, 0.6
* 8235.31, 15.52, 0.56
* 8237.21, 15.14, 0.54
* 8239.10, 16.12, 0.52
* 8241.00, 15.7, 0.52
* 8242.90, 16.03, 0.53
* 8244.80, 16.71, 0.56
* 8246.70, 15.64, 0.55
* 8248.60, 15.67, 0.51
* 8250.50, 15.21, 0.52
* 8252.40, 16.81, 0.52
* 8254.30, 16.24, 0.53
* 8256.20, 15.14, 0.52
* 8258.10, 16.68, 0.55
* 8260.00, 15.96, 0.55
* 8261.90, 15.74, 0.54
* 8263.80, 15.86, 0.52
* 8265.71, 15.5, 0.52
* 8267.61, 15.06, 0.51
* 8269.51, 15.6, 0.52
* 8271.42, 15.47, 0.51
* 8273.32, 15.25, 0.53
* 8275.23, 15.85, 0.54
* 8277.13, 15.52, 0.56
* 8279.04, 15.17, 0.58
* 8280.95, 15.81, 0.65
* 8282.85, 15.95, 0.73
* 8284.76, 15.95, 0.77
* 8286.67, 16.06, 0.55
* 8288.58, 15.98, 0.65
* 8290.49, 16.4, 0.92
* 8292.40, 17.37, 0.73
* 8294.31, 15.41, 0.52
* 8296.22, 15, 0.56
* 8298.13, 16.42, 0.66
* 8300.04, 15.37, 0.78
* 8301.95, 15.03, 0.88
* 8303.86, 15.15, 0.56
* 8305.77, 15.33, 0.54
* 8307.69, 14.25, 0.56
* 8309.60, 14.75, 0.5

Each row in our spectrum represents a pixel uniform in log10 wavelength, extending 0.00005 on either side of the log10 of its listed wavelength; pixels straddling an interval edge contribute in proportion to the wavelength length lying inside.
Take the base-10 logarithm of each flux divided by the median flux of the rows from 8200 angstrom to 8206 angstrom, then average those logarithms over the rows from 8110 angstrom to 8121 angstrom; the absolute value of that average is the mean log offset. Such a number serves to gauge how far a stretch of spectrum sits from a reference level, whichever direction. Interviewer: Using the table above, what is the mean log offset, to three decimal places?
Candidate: 0.023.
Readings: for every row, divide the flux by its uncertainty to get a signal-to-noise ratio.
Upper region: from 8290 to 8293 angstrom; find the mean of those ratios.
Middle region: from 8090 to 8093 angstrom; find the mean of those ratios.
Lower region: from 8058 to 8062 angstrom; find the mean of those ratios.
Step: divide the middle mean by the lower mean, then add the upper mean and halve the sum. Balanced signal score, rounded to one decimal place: 10.9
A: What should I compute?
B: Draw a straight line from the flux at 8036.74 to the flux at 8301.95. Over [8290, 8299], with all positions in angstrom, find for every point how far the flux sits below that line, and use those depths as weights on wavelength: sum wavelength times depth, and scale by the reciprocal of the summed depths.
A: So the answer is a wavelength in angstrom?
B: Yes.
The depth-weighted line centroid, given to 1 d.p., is 8293.5 angstrom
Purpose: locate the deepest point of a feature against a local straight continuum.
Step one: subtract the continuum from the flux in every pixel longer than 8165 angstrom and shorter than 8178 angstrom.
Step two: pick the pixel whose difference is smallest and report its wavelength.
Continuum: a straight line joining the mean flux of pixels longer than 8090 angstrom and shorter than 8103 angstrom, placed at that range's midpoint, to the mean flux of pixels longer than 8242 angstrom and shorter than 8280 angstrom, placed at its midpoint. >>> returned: 8171.09 angstrom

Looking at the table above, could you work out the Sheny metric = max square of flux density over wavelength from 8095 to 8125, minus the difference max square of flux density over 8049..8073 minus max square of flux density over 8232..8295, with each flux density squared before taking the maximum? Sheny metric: 315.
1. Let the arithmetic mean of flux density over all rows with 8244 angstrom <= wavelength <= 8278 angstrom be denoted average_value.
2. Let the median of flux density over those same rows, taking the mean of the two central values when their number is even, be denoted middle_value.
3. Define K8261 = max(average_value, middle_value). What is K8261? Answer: 15.8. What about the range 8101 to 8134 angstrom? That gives 16.3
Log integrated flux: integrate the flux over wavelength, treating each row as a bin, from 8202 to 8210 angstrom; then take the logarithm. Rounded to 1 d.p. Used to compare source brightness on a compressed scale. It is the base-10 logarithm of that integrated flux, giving 2.1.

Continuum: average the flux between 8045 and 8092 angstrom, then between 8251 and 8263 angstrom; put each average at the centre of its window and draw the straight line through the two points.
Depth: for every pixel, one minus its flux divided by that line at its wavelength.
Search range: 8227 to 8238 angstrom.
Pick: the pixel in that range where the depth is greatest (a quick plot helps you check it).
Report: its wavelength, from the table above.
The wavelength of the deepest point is 8237.21 angstrom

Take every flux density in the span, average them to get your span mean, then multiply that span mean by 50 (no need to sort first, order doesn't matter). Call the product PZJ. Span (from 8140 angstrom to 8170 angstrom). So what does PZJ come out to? 808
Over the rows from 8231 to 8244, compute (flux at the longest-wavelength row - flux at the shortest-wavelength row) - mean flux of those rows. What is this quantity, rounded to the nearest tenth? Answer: -15.9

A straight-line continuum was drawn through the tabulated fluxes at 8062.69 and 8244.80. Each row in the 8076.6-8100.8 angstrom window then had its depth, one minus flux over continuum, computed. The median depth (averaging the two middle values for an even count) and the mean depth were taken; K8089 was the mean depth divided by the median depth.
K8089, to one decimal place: 1.4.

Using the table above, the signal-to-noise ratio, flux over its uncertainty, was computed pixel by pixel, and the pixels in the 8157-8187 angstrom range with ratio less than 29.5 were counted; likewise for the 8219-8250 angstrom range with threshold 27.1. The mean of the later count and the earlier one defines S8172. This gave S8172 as 7.5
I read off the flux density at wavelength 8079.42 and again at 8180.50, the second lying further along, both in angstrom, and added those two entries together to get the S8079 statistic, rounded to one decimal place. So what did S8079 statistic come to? 32.8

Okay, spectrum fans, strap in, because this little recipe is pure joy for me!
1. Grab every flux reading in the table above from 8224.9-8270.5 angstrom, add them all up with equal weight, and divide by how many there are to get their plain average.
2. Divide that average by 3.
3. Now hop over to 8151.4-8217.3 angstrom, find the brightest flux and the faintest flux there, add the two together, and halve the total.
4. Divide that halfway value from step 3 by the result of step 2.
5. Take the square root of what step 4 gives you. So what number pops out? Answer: 1.729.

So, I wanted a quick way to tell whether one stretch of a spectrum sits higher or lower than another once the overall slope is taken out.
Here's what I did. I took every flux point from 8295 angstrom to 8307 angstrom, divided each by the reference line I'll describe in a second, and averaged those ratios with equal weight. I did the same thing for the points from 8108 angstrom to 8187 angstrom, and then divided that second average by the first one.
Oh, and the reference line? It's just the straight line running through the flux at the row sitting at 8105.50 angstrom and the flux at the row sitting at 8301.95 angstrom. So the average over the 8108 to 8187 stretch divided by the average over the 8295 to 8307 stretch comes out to 1.00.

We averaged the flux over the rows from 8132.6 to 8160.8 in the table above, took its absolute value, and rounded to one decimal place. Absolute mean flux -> 16.0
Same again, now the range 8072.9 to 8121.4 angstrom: 16.1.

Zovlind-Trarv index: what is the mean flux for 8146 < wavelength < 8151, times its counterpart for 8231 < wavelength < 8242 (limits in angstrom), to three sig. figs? 268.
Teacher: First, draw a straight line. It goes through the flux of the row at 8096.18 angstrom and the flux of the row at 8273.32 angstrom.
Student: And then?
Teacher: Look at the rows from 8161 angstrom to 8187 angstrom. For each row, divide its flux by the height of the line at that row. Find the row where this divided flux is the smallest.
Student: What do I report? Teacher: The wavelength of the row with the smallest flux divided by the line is 8184.27 angstrom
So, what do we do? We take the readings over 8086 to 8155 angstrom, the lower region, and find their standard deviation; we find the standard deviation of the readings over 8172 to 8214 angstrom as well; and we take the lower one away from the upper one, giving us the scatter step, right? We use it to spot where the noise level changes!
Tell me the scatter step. 0.02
